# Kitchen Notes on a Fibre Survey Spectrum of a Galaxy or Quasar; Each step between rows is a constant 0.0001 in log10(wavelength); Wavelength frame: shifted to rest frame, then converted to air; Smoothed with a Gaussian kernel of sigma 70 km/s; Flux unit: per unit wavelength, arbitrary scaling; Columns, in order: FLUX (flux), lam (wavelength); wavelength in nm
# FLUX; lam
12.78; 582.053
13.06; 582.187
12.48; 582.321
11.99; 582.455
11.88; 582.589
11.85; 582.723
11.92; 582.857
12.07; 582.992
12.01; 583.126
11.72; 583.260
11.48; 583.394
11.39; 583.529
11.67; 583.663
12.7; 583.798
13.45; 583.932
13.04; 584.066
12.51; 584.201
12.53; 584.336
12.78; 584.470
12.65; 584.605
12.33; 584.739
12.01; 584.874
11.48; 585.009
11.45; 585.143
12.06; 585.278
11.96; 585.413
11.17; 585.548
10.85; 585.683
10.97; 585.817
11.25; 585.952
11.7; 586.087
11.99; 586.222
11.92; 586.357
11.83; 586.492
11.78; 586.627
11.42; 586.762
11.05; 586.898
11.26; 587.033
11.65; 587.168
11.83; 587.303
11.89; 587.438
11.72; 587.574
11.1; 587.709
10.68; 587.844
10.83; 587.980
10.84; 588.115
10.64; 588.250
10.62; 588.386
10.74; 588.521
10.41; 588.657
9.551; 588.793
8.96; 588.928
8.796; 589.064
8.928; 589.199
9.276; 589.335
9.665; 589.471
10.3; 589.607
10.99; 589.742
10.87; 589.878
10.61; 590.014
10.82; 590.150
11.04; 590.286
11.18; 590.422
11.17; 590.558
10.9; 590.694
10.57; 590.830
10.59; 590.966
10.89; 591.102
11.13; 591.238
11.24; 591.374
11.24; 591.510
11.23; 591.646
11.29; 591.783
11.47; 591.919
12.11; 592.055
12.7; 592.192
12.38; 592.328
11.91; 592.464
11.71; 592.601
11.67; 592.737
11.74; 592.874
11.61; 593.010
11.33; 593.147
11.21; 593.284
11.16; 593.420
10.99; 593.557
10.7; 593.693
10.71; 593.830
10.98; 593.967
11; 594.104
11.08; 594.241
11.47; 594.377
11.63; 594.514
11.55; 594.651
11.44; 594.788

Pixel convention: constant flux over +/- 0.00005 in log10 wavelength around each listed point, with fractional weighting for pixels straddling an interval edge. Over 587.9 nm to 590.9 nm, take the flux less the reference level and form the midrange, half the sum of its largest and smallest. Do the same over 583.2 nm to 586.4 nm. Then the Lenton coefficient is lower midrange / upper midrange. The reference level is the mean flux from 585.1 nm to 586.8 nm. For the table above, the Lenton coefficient -0.4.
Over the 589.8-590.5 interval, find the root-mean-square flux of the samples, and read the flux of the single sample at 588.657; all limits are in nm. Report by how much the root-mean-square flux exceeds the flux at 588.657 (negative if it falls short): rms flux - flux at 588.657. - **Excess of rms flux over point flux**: 0.5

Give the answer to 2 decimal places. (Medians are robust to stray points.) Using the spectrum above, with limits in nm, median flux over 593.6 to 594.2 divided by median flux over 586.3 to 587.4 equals 0.93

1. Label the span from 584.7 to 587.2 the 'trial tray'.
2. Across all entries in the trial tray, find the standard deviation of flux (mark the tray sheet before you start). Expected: 0.4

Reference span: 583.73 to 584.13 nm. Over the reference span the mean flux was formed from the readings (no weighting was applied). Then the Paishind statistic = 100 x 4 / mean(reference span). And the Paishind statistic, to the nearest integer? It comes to 31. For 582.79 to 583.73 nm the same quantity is 34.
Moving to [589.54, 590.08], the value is 37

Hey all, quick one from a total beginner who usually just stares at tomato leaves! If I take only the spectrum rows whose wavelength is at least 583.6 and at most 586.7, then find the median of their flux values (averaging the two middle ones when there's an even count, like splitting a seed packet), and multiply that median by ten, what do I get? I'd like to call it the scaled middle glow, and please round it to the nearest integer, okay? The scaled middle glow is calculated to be 120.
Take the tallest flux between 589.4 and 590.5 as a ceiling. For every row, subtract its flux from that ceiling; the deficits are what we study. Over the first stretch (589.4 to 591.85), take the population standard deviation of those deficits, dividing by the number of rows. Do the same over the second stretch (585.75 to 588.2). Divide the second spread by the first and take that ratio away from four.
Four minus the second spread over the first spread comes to 2.95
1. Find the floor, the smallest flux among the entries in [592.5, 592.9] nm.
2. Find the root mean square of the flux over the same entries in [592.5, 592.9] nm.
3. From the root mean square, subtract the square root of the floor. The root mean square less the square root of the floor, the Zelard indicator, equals 8.3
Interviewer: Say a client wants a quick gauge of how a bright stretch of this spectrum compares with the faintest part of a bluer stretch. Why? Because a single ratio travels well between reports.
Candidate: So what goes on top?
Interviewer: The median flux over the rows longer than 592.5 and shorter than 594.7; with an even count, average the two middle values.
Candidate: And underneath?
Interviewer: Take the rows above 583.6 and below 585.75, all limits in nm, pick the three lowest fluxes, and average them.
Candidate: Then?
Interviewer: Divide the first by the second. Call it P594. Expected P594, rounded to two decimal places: 1.01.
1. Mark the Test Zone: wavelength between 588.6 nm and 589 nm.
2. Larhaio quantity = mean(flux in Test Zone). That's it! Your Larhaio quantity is 9.6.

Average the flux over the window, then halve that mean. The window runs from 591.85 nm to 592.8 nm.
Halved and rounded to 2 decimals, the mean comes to 6.00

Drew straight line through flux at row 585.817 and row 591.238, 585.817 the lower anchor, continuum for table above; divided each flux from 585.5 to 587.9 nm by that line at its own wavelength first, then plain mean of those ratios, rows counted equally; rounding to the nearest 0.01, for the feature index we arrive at 1.04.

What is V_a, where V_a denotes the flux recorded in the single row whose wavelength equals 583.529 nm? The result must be 11.39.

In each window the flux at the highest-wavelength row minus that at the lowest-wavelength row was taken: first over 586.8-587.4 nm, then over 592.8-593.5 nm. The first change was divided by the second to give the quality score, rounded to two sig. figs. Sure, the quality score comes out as -1.3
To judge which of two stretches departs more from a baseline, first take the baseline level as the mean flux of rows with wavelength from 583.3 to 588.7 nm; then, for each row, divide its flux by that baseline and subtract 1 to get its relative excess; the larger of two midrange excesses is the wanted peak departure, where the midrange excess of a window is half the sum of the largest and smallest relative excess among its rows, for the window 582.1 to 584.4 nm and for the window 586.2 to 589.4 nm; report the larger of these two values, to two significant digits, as 0.067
